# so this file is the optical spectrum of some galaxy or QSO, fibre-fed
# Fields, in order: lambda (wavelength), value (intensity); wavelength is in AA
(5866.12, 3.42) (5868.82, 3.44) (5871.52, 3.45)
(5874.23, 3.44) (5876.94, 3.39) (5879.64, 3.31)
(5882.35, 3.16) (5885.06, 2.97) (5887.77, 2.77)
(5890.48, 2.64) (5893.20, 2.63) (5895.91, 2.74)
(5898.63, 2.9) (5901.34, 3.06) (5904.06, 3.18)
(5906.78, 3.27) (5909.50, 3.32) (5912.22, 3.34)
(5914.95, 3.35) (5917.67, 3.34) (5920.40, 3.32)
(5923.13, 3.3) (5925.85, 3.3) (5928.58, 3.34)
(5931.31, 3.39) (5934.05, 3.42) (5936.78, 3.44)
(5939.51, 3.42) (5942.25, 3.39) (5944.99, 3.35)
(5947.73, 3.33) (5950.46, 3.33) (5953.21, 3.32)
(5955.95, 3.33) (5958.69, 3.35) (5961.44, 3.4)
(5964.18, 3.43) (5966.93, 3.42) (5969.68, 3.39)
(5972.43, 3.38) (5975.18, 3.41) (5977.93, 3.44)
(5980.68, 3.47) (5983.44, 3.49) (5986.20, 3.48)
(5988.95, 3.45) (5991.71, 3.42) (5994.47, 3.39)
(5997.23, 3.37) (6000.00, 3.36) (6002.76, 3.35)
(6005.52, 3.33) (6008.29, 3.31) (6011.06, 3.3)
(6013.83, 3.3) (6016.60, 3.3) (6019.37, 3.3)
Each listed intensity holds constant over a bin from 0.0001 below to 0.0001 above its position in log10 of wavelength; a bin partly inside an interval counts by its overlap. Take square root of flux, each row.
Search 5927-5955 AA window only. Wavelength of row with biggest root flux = 5936.78 AA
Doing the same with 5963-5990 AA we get 5983.44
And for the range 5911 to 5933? 5931.31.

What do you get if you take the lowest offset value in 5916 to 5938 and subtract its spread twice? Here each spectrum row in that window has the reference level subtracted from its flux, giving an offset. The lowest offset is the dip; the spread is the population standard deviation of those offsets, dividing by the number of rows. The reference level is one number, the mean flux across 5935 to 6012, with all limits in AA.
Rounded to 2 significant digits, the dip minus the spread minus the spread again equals -0.19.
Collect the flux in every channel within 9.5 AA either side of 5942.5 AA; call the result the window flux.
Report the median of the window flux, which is 3.39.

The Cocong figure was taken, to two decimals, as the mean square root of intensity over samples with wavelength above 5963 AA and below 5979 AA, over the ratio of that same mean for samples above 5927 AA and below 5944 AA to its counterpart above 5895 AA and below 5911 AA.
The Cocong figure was 1.76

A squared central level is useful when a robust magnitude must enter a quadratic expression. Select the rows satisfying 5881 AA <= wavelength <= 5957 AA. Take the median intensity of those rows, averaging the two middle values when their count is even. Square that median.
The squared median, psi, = 11.0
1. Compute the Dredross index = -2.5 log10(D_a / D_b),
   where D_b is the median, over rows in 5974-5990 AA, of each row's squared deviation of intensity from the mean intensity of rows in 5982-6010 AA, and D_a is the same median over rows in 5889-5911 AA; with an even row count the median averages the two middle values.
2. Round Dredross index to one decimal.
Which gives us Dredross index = -4.0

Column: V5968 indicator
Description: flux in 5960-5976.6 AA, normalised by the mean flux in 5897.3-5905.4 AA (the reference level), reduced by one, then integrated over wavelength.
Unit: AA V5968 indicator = 1.9 AA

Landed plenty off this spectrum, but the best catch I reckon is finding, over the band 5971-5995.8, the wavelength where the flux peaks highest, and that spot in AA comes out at 5983.44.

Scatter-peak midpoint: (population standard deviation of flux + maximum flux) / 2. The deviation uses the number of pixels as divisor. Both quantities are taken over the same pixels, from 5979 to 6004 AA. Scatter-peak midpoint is 1.77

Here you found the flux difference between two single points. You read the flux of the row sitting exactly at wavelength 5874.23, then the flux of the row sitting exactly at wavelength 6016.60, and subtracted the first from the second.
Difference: -0.14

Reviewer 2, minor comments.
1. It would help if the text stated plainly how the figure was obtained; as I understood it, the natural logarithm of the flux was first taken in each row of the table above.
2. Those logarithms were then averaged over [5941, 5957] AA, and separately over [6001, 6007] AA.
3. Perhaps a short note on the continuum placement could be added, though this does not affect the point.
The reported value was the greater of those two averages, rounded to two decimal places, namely 1.21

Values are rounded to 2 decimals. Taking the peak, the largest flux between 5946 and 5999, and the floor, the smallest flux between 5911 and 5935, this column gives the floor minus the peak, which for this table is -0.19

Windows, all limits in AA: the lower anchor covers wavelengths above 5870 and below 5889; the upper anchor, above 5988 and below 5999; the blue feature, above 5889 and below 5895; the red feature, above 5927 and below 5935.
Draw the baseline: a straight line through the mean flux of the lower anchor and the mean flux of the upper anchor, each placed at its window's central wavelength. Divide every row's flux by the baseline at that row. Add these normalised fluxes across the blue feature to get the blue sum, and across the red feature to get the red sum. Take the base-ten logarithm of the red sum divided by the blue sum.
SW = 0.3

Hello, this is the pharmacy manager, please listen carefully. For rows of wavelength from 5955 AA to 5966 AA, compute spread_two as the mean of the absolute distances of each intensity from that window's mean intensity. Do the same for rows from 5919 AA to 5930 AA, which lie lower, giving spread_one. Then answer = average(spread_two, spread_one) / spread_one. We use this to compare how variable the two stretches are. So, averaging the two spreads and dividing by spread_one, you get 1.75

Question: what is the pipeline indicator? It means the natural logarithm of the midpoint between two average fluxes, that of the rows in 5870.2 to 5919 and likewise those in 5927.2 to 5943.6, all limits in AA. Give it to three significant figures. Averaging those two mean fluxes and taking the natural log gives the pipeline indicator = 1.18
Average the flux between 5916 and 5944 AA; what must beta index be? 3.37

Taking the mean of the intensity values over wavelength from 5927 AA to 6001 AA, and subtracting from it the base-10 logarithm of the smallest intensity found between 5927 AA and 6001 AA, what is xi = 2.88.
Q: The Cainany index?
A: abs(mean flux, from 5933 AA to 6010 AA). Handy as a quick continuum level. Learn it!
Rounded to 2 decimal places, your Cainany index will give 3.39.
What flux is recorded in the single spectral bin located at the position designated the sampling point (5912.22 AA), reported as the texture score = 3.34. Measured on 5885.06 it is 2.97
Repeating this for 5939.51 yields 3.42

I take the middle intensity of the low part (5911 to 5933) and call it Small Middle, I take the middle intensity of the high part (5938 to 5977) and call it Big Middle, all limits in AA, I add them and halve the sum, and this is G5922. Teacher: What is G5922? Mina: 3.36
